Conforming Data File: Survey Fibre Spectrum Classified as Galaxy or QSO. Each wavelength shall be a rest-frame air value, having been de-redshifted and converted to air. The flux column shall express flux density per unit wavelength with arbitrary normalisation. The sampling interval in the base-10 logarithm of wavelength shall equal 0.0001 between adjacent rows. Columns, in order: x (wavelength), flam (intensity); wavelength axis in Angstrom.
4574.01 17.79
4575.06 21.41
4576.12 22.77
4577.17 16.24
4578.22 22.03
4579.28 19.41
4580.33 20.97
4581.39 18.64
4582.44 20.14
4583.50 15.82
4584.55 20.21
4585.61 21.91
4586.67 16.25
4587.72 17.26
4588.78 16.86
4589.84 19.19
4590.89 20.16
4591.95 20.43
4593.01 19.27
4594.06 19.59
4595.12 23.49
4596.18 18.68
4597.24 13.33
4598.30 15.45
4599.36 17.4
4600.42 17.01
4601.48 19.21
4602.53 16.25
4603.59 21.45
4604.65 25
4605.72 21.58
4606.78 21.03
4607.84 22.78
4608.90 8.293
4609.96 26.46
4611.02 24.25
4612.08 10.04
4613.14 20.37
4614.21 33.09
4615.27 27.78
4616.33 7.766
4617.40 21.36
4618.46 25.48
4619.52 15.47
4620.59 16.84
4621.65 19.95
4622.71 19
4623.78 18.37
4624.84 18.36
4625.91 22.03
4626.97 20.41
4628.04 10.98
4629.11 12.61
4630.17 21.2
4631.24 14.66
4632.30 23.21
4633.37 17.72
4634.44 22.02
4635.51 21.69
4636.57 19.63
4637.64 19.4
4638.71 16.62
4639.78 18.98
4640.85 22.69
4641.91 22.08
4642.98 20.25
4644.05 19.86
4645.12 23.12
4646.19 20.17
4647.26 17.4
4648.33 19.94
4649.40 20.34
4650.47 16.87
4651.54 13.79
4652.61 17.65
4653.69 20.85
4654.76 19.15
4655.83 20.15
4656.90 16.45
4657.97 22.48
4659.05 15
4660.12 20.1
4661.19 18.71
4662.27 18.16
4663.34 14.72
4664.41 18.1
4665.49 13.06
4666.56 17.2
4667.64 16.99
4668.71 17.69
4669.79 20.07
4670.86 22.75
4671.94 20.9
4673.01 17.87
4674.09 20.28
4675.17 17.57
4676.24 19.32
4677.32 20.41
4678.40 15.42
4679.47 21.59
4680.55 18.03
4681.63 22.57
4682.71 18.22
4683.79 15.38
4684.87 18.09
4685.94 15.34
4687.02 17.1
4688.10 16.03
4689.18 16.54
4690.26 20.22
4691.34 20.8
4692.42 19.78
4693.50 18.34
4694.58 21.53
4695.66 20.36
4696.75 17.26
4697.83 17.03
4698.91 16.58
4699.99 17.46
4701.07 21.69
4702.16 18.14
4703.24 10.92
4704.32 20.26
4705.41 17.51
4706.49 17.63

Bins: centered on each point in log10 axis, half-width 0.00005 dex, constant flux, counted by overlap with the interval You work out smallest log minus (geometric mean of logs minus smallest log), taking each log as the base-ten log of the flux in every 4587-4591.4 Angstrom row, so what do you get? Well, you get 1.191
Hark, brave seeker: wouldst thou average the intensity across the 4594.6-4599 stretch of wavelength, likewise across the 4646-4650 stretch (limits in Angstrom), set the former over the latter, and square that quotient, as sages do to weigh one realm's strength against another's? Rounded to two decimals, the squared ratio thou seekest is 0.83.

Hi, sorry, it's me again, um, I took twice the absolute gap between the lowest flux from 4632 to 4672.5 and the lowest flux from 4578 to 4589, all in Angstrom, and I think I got 5.5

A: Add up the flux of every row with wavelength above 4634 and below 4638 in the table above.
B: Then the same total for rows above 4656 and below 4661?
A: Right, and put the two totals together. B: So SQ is 157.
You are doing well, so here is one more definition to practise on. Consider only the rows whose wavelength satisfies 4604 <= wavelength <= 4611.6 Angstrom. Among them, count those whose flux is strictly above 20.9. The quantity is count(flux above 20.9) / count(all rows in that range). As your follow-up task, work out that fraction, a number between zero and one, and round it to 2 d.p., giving 0.86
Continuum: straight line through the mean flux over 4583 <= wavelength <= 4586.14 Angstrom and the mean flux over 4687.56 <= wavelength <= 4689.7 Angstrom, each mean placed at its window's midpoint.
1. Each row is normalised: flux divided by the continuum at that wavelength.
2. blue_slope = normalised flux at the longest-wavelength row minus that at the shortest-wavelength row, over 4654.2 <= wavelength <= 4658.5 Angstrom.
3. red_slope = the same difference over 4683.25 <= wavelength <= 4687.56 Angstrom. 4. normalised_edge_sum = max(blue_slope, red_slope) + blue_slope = 0.40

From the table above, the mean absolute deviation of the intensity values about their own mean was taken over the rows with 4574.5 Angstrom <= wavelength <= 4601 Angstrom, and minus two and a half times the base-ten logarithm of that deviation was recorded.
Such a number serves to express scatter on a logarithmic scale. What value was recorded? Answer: -0.78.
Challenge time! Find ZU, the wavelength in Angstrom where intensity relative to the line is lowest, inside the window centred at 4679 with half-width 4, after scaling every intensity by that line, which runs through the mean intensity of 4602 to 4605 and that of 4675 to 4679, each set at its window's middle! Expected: 4678.40 Angstrom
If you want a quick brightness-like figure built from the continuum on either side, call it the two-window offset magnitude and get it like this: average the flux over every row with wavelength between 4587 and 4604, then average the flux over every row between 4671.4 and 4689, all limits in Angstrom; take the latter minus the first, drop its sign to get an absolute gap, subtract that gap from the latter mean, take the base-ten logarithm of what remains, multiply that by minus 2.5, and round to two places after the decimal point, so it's -3.16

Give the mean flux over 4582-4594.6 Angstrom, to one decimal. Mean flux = 18.9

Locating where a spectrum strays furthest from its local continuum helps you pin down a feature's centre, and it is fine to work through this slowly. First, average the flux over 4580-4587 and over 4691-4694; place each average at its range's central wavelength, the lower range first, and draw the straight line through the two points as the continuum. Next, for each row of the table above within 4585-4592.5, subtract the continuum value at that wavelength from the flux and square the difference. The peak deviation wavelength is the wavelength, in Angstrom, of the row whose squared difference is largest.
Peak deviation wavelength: 4586.67 Angstrom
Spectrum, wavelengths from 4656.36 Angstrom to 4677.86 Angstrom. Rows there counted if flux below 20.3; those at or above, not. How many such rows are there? 16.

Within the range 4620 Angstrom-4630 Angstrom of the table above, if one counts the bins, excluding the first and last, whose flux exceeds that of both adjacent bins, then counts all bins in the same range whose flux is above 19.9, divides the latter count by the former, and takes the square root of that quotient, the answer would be 1.22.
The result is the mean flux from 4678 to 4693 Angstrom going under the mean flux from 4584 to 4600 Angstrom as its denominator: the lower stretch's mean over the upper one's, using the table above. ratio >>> 1.02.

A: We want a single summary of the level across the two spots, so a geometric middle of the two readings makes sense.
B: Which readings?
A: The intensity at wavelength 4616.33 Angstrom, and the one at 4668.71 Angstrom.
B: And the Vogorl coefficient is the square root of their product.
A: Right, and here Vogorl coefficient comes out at 12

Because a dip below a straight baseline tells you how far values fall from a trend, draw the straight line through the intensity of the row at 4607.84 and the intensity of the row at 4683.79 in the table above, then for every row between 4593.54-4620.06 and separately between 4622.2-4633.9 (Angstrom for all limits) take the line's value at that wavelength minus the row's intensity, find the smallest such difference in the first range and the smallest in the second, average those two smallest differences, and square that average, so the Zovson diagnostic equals 47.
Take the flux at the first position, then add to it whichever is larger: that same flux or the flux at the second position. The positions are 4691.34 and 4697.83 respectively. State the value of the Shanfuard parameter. 41.6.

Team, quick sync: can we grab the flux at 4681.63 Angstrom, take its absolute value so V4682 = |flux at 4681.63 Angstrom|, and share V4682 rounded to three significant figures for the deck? 22.6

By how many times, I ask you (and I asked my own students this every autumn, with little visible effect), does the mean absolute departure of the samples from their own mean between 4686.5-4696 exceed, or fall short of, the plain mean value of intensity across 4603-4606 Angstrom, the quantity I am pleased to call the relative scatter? 0.077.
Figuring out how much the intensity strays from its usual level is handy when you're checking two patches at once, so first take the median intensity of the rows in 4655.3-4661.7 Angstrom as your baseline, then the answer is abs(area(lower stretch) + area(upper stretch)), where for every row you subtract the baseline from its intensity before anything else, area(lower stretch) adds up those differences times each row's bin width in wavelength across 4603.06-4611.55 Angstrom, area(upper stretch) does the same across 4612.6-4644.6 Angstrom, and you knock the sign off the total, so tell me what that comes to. 25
